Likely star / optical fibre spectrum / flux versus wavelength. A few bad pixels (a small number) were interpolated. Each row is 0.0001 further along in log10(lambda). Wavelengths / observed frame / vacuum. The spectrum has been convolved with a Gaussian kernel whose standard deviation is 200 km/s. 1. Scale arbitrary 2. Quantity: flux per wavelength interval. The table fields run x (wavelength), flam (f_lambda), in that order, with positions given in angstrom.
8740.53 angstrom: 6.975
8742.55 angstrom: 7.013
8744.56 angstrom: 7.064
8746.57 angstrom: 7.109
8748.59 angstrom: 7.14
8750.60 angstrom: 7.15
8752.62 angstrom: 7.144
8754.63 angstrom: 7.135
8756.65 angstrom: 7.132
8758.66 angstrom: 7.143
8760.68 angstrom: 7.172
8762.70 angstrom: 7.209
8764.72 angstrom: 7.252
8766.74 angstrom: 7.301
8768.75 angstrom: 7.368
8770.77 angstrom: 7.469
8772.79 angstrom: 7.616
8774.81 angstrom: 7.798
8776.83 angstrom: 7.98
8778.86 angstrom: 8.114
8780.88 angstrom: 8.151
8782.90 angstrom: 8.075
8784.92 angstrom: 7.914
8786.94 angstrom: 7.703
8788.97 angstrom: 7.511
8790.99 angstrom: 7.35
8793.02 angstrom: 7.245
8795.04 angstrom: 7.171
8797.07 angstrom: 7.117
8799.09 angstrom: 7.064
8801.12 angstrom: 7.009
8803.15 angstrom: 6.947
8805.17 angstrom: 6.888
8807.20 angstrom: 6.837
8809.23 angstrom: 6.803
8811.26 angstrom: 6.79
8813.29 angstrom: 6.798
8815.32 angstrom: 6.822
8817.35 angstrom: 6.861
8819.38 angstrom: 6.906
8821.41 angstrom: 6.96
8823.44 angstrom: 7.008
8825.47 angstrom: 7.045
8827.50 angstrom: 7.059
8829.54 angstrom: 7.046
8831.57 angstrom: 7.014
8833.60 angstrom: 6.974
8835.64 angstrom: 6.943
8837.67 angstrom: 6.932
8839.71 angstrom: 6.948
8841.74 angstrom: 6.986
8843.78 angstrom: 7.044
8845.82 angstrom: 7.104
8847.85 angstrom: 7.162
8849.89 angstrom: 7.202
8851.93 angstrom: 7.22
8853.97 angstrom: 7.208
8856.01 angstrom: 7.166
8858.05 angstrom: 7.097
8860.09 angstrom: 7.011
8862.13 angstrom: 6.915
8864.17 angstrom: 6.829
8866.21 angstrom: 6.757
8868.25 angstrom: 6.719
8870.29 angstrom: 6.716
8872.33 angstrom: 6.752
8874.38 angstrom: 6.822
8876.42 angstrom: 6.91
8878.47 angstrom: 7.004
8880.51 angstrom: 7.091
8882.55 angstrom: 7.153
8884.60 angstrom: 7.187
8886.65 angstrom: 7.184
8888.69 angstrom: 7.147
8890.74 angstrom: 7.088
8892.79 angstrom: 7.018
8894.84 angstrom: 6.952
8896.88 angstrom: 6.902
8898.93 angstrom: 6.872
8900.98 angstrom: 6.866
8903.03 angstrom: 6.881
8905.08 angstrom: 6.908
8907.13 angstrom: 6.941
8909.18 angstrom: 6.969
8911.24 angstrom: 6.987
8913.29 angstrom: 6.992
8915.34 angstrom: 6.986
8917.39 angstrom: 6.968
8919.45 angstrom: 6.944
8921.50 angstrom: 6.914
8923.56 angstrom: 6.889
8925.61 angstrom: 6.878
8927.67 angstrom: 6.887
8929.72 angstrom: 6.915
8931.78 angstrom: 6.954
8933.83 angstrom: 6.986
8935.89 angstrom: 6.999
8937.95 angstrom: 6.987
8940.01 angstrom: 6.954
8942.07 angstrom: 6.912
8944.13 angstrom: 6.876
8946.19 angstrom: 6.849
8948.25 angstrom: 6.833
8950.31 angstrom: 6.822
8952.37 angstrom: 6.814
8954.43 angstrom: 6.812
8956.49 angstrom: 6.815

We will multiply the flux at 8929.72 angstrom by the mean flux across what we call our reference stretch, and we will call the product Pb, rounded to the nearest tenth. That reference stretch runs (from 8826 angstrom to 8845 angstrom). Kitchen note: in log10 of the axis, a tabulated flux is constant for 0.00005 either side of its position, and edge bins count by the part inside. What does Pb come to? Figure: 48.4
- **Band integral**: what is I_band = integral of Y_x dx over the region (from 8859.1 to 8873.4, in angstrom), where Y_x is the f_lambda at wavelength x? 97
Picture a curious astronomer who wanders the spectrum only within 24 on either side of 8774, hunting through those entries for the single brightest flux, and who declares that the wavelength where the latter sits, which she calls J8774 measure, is 8780.88 angstrom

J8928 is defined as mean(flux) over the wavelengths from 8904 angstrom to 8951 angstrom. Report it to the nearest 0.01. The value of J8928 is 6.93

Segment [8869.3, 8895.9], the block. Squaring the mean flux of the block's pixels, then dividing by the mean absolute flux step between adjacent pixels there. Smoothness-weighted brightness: 833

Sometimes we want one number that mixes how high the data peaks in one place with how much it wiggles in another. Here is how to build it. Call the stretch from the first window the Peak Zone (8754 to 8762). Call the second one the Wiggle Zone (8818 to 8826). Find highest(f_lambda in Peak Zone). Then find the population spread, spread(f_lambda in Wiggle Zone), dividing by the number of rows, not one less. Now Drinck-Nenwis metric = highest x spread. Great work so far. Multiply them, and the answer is 0.37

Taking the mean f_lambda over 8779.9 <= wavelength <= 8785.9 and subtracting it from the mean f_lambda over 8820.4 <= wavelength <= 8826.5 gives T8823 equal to -1.0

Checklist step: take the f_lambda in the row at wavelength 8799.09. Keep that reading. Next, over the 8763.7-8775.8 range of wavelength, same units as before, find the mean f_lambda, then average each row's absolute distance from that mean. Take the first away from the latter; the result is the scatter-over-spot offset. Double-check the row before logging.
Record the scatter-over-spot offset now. -6.90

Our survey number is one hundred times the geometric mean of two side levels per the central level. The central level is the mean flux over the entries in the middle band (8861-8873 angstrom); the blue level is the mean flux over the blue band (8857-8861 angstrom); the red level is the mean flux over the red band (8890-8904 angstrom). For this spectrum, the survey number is 103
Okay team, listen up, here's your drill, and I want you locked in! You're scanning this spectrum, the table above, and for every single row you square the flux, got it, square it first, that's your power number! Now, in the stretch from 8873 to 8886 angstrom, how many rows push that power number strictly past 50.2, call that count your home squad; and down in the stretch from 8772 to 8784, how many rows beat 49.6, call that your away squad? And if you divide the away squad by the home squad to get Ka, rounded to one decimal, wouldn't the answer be 2.0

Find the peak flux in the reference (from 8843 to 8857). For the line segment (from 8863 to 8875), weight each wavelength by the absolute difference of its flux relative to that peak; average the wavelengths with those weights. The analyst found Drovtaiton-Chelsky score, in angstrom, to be 8869.3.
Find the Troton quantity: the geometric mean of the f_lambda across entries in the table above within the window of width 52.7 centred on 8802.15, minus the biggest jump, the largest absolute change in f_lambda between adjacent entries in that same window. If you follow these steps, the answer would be 7.01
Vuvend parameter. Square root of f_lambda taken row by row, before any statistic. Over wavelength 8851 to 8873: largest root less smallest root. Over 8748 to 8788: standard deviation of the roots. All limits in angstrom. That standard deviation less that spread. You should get -0.03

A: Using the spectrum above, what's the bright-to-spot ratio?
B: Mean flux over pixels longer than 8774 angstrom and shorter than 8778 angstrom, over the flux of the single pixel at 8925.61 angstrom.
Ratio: 1.15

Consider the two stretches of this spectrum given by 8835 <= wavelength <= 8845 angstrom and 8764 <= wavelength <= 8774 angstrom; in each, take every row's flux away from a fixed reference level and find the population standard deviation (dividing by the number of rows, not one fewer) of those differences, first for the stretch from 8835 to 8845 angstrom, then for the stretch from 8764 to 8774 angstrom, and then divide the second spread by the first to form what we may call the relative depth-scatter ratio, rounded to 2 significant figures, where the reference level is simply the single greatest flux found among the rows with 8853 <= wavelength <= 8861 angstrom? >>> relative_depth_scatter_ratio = 3.2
